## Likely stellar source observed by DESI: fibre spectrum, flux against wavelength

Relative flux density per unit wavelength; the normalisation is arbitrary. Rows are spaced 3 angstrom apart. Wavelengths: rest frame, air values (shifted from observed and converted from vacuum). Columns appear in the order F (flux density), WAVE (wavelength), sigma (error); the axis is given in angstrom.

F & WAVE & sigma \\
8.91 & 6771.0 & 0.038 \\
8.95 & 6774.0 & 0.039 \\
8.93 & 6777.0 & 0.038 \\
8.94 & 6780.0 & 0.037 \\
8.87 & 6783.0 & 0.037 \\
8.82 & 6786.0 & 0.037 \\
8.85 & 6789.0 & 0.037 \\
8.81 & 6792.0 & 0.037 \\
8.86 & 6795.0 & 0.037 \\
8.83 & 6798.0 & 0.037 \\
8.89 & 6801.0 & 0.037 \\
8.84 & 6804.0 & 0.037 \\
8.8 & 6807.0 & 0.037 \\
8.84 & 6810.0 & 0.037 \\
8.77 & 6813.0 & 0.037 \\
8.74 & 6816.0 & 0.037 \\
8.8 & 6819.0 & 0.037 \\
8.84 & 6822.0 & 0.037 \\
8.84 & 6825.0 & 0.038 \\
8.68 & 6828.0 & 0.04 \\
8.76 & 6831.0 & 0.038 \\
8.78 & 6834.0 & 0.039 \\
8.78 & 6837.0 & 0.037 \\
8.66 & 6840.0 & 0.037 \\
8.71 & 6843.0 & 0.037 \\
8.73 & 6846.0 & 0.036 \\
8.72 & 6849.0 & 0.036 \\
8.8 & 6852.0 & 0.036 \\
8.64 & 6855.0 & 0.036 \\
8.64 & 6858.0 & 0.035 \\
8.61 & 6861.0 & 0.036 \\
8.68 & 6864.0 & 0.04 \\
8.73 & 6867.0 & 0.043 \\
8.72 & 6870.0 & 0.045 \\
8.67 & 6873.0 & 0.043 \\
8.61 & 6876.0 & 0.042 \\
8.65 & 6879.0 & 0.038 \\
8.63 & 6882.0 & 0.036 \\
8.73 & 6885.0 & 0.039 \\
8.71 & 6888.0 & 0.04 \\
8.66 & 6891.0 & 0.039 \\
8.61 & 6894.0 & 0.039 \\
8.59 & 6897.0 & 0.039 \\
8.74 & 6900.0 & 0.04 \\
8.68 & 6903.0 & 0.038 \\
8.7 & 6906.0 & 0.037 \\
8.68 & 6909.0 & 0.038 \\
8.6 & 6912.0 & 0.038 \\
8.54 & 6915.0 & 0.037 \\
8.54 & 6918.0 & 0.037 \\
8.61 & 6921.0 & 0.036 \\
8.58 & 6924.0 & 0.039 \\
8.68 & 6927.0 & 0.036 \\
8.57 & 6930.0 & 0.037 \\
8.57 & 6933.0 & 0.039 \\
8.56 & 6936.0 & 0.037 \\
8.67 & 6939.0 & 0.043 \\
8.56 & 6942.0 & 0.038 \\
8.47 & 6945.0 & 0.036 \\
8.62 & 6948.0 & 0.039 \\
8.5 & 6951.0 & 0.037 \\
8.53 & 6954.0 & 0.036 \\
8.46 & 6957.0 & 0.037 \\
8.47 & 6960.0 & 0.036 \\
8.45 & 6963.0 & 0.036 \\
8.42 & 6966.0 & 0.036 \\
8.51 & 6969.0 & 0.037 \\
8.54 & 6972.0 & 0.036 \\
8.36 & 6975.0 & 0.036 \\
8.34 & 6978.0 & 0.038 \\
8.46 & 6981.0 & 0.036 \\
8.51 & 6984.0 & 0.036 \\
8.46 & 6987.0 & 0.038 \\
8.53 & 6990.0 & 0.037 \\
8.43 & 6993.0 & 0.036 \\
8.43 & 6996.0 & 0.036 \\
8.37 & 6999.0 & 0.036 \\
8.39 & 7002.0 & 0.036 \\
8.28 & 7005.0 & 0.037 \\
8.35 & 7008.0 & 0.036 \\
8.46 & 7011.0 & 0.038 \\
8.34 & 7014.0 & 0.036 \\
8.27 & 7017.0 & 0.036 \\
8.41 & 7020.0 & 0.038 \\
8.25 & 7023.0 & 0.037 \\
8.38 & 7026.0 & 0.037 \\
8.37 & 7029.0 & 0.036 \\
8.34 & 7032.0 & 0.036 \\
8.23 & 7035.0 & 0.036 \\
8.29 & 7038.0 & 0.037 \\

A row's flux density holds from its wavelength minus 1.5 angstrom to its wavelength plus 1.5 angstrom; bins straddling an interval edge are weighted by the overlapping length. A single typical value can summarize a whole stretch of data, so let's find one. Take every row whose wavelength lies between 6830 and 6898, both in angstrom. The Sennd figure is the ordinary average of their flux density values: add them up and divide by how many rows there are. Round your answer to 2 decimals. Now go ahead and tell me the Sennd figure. 8.69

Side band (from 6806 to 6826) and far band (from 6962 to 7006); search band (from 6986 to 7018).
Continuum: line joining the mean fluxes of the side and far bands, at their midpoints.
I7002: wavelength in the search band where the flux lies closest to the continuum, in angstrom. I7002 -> 7002.0 angstrom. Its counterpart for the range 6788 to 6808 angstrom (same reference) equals 6804.0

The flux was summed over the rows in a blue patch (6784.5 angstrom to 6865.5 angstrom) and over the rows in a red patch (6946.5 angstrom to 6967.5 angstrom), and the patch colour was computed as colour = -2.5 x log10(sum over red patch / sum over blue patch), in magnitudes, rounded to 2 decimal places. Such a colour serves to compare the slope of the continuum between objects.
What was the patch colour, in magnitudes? 1.50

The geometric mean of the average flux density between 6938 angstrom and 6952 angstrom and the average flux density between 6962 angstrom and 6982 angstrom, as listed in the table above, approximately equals 8.50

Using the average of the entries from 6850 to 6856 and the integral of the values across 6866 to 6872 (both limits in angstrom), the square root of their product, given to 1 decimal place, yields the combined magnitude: 21.4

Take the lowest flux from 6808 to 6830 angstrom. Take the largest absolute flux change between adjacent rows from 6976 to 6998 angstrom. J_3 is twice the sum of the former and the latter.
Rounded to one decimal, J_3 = 17.6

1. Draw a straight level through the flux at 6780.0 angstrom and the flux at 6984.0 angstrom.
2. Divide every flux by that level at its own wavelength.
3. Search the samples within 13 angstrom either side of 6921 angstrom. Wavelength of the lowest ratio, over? 6915.0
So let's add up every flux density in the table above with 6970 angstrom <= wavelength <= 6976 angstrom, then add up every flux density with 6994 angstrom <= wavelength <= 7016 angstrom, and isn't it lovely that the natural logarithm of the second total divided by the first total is 1.2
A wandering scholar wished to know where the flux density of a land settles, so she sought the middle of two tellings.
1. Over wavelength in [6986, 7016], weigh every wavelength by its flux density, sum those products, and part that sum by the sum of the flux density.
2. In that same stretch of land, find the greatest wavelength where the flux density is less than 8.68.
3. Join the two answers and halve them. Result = 7007.2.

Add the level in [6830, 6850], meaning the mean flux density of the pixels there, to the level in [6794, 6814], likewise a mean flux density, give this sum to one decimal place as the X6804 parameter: 17.6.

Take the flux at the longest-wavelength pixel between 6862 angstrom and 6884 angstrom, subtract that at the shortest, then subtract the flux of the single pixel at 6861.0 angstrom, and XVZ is -8.66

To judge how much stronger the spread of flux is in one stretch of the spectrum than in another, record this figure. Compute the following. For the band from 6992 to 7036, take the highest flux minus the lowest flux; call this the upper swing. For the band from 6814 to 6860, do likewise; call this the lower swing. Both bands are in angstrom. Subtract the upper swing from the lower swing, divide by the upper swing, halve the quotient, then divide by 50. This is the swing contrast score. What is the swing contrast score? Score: -0.0013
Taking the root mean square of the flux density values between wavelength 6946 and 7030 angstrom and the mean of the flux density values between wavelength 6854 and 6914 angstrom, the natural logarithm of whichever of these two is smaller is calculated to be 2.13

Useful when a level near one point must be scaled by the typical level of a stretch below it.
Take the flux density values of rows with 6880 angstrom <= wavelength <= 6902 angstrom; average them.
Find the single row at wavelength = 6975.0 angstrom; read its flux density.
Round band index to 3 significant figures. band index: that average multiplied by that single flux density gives 72.5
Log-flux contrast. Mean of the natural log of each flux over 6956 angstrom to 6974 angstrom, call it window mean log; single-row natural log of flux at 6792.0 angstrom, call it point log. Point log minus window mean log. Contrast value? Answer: 0.039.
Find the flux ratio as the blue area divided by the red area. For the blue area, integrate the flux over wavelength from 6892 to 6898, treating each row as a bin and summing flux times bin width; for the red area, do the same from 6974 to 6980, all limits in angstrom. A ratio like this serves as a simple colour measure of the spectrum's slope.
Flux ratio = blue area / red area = 1.03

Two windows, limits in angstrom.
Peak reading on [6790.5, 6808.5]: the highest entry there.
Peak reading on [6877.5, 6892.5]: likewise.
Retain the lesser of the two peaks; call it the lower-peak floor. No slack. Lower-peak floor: 8.73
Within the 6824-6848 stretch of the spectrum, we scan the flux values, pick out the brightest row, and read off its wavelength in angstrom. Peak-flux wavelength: 6825.0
